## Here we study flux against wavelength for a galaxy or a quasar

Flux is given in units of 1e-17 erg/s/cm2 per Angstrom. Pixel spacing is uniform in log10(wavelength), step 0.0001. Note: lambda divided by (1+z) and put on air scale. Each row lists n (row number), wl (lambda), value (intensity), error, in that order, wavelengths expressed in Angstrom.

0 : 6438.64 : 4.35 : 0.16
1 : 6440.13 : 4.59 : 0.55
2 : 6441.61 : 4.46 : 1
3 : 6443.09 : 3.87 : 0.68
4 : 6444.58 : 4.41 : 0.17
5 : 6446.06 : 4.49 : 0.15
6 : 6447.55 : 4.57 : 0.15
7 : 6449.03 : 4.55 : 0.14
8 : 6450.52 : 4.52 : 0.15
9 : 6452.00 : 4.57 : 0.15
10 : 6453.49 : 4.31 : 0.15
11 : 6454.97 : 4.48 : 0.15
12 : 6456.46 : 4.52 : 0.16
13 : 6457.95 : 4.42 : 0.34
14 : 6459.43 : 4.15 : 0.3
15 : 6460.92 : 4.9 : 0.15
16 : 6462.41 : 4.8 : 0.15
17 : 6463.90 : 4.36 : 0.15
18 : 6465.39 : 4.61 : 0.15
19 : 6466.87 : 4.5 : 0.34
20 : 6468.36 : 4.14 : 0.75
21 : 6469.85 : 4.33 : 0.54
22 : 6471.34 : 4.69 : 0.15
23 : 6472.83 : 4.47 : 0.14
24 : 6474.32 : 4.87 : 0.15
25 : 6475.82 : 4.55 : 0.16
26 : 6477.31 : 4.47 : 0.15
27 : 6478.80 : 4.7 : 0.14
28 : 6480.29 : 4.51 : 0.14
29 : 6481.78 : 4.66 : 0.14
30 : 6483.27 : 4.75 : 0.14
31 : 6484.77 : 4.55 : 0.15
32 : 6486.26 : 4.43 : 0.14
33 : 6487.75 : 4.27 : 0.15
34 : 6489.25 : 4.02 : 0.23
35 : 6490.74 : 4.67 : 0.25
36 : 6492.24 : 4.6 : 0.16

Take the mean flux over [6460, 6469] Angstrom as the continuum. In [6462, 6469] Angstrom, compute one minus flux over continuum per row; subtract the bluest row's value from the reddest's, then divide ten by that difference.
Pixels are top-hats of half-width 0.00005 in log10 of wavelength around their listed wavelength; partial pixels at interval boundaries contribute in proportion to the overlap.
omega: 69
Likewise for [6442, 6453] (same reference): -65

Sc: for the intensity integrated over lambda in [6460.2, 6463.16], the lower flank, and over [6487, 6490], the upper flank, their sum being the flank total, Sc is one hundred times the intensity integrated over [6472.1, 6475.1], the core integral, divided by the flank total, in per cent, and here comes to 52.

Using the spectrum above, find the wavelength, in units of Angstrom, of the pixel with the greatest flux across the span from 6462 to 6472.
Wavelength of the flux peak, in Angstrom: 6462.41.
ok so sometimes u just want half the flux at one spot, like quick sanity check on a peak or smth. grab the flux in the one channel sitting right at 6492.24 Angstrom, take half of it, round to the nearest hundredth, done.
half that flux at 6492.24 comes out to 2.30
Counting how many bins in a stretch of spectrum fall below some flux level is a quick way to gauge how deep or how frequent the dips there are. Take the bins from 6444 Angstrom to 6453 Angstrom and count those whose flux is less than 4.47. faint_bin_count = 1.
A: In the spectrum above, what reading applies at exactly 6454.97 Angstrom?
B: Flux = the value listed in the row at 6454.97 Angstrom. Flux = 4.48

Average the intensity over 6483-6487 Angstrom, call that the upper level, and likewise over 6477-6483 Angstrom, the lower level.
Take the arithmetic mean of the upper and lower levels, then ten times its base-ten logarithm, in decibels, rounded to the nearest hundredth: 6.61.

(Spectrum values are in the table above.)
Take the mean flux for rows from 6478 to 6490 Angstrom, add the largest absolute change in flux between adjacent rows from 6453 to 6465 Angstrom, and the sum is 5.24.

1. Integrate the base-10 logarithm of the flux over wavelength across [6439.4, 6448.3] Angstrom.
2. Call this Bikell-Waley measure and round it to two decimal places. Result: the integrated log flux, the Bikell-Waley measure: 5.72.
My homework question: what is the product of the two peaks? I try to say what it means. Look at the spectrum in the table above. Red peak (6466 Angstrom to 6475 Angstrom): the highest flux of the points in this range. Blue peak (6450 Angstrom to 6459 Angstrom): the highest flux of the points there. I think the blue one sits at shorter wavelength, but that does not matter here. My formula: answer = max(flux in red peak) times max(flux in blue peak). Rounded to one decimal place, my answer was 22.3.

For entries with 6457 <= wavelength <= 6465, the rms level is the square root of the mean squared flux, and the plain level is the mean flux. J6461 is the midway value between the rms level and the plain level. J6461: 4.53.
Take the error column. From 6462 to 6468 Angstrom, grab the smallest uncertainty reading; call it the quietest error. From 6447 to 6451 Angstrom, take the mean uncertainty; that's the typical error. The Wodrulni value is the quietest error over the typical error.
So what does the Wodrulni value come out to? 1.0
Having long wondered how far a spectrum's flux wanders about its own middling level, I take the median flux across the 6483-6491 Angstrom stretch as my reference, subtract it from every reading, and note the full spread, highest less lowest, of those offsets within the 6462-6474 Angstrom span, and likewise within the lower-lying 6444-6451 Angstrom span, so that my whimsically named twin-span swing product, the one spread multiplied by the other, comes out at 0.11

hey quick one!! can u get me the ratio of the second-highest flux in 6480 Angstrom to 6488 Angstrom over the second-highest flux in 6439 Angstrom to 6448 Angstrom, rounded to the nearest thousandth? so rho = 1.020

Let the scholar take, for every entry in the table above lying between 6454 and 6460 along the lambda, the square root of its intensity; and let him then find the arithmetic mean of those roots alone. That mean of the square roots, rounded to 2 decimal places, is 2.10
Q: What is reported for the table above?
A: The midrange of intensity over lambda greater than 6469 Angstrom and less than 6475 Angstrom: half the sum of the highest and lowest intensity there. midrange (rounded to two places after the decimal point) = 4.60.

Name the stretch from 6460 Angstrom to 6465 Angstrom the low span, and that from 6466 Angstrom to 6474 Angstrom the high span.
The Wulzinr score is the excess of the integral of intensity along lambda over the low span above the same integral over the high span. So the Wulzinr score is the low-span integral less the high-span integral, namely -12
